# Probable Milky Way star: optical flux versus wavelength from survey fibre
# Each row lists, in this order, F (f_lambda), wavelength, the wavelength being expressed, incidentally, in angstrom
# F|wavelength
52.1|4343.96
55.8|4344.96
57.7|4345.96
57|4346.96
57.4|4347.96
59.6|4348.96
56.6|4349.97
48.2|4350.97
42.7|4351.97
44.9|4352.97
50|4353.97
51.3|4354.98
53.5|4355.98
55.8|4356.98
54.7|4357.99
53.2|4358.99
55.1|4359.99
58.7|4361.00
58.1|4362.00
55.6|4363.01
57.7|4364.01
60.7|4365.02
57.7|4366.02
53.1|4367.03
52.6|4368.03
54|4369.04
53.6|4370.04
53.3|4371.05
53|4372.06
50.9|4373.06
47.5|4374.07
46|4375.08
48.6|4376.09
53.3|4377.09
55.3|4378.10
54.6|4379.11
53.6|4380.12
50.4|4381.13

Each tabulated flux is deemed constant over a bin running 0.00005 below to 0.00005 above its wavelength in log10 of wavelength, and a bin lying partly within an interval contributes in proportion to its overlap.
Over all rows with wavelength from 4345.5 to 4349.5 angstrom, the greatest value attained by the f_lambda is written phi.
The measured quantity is 59.6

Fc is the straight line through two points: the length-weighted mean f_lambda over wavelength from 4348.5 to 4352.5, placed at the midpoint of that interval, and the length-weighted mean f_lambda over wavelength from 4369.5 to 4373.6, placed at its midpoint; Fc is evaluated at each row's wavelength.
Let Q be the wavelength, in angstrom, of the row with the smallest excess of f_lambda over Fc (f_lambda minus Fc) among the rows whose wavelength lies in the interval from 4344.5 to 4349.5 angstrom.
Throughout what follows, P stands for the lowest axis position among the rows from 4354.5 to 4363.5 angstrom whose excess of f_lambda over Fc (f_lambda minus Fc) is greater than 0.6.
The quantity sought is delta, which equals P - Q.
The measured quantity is 11.0 angstrom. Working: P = 4355.98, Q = 4344.96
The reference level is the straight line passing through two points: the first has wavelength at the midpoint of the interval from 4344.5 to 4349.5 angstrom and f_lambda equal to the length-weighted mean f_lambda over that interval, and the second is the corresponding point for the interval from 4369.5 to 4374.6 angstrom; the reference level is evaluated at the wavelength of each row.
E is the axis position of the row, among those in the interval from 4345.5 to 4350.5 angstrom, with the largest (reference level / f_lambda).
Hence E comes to 4346.96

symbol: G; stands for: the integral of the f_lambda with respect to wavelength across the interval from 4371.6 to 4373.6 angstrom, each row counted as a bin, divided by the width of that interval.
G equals 52.0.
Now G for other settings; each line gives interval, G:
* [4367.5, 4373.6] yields 52.9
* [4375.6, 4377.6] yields 51.1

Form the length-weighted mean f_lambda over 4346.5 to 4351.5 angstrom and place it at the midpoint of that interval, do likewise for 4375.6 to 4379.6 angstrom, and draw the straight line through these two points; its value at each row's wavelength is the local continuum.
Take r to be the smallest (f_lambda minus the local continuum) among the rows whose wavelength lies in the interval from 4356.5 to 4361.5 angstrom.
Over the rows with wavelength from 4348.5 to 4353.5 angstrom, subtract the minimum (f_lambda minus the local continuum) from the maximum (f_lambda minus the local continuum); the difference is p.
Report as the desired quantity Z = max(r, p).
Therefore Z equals 17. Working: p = 16.6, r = -1.5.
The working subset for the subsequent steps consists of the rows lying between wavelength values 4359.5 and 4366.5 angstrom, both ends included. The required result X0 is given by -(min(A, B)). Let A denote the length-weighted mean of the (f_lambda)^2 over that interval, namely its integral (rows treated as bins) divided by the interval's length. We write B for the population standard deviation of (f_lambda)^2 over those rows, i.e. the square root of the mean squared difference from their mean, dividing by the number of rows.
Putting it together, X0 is -202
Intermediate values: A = 3327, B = 202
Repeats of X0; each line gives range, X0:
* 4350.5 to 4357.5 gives -421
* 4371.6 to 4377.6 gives -273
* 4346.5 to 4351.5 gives -418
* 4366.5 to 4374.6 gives -202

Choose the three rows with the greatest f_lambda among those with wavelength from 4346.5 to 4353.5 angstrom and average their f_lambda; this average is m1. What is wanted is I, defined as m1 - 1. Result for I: 57.0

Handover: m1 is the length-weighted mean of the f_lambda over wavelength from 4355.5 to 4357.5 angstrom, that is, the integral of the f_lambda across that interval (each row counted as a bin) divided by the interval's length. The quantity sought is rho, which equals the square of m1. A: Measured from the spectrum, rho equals 2977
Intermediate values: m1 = 54.6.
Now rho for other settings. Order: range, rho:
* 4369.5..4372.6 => 2849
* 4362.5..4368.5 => 3165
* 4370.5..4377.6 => 2538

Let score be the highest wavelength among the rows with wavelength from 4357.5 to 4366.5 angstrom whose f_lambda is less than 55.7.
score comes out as 4363.01 angstrom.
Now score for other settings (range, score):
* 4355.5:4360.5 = 4359.99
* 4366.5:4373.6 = 4373.06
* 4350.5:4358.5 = 4357.99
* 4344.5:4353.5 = 4352.97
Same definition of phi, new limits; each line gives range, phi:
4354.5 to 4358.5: 55.8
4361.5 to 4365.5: 60.7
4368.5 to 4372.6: 54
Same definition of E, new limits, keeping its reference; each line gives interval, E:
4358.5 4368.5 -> 4358.99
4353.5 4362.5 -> 4353.97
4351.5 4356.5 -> 4351.97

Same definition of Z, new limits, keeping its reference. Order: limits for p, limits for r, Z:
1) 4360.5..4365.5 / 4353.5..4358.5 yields 5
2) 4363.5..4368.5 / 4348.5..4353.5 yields 8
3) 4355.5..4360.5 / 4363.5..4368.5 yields 2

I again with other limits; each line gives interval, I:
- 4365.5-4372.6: 54.1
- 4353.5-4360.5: 54.2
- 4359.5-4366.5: 58.2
